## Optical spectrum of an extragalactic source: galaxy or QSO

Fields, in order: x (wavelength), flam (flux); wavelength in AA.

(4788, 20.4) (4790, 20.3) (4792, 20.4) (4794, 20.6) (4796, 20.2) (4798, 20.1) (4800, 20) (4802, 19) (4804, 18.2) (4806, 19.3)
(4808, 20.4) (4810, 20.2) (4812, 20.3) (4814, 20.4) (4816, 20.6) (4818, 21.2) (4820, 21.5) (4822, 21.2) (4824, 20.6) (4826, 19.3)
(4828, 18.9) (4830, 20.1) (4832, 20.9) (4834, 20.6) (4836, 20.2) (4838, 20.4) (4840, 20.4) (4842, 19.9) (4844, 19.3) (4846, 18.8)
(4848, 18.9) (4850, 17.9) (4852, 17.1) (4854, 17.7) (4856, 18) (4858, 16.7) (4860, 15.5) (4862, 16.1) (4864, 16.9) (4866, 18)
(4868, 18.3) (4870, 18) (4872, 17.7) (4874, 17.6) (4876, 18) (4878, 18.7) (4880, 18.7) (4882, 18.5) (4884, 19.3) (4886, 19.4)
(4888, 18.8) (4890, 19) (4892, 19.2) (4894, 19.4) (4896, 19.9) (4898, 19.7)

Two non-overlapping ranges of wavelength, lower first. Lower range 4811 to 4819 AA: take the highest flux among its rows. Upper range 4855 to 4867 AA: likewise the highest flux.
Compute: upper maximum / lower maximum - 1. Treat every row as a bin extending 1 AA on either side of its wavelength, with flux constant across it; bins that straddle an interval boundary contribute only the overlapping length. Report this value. -0.151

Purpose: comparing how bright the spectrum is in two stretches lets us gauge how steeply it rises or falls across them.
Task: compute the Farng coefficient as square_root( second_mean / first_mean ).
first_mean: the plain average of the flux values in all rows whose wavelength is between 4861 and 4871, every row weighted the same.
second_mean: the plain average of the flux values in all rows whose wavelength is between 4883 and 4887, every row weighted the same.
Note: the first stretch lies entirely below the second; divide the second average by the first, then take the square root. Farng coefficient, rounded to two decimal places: 1.05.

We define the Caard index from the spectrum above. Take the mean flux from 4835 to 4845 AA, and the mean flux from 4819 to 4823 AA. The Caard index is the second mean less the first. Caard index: 1.3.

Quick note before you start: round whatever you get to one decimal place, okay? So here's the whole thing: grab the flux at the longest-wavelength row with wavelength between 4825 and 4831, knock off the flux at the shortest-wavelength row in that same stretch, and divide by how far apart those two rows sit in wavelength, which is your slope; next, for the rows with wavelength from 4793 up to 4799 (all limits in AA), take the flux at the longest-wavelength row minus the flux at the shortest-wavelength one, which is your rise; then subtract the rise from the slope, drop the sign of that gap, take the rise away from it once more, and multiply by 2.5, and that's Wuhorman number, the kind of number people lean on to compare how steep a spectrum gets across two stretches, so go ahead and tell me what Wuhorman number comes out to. 3.0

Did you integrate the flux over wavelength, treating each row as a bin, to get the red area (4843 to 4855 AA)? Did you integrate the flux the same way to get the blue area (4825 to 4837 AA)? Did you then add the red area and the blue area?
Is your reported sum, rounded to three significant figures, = 459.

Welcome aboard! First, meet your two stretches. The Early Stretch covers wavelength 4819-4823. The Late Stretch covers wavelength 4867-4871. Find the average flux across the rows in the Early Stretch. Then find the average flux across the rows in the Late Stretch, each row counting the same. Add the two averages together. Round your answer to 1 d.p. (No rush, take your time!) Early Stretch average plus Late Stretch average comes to 39.5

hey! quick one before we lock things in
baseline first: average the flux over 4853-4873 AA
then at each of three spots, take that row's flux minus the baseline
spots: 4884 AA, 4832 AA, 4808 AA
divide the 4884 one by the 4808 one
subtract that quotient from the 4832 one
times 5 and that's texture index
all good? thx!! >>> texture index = 15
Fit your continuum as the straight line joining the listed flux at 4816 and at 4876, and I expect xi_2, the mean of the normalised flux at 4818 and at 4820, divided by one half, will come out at 2.09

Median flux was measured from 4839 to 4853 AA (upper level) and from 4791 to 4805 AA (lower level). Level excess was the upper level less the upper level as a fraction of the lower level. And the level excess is 18.0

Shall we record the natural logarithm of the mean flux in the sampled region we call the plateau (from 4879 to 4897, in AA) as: 2.95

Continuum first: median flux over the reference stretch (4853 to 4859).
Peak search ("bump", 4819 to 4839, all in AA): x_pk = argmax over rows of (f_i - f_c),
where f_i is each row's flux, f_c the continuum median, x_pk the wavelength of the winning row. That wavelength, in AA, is 4820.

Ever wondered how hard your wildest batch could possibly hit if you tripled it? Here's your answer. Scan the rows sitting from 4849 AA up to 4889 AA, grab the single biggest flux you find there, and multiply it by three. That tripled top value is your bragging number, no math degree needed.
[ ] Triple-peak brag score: 58.2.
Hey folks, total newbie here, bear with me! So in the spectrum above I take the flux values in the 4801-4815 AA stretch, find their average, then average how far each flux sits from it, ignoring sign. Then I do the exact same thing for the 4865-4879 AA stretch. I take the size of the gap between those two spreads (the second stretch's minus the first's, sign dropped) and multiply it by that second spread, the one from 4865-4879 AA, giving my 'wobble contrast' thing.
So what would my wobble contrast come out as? 0.12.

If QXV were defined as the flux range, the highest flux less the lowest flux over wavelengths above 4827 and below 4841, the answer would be 2.0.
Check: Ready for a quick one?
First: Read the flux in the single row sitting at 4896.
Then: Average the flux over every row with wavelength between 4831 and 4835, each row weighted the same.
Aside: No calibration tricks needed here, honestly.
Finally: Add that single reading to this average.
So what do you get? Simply 41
